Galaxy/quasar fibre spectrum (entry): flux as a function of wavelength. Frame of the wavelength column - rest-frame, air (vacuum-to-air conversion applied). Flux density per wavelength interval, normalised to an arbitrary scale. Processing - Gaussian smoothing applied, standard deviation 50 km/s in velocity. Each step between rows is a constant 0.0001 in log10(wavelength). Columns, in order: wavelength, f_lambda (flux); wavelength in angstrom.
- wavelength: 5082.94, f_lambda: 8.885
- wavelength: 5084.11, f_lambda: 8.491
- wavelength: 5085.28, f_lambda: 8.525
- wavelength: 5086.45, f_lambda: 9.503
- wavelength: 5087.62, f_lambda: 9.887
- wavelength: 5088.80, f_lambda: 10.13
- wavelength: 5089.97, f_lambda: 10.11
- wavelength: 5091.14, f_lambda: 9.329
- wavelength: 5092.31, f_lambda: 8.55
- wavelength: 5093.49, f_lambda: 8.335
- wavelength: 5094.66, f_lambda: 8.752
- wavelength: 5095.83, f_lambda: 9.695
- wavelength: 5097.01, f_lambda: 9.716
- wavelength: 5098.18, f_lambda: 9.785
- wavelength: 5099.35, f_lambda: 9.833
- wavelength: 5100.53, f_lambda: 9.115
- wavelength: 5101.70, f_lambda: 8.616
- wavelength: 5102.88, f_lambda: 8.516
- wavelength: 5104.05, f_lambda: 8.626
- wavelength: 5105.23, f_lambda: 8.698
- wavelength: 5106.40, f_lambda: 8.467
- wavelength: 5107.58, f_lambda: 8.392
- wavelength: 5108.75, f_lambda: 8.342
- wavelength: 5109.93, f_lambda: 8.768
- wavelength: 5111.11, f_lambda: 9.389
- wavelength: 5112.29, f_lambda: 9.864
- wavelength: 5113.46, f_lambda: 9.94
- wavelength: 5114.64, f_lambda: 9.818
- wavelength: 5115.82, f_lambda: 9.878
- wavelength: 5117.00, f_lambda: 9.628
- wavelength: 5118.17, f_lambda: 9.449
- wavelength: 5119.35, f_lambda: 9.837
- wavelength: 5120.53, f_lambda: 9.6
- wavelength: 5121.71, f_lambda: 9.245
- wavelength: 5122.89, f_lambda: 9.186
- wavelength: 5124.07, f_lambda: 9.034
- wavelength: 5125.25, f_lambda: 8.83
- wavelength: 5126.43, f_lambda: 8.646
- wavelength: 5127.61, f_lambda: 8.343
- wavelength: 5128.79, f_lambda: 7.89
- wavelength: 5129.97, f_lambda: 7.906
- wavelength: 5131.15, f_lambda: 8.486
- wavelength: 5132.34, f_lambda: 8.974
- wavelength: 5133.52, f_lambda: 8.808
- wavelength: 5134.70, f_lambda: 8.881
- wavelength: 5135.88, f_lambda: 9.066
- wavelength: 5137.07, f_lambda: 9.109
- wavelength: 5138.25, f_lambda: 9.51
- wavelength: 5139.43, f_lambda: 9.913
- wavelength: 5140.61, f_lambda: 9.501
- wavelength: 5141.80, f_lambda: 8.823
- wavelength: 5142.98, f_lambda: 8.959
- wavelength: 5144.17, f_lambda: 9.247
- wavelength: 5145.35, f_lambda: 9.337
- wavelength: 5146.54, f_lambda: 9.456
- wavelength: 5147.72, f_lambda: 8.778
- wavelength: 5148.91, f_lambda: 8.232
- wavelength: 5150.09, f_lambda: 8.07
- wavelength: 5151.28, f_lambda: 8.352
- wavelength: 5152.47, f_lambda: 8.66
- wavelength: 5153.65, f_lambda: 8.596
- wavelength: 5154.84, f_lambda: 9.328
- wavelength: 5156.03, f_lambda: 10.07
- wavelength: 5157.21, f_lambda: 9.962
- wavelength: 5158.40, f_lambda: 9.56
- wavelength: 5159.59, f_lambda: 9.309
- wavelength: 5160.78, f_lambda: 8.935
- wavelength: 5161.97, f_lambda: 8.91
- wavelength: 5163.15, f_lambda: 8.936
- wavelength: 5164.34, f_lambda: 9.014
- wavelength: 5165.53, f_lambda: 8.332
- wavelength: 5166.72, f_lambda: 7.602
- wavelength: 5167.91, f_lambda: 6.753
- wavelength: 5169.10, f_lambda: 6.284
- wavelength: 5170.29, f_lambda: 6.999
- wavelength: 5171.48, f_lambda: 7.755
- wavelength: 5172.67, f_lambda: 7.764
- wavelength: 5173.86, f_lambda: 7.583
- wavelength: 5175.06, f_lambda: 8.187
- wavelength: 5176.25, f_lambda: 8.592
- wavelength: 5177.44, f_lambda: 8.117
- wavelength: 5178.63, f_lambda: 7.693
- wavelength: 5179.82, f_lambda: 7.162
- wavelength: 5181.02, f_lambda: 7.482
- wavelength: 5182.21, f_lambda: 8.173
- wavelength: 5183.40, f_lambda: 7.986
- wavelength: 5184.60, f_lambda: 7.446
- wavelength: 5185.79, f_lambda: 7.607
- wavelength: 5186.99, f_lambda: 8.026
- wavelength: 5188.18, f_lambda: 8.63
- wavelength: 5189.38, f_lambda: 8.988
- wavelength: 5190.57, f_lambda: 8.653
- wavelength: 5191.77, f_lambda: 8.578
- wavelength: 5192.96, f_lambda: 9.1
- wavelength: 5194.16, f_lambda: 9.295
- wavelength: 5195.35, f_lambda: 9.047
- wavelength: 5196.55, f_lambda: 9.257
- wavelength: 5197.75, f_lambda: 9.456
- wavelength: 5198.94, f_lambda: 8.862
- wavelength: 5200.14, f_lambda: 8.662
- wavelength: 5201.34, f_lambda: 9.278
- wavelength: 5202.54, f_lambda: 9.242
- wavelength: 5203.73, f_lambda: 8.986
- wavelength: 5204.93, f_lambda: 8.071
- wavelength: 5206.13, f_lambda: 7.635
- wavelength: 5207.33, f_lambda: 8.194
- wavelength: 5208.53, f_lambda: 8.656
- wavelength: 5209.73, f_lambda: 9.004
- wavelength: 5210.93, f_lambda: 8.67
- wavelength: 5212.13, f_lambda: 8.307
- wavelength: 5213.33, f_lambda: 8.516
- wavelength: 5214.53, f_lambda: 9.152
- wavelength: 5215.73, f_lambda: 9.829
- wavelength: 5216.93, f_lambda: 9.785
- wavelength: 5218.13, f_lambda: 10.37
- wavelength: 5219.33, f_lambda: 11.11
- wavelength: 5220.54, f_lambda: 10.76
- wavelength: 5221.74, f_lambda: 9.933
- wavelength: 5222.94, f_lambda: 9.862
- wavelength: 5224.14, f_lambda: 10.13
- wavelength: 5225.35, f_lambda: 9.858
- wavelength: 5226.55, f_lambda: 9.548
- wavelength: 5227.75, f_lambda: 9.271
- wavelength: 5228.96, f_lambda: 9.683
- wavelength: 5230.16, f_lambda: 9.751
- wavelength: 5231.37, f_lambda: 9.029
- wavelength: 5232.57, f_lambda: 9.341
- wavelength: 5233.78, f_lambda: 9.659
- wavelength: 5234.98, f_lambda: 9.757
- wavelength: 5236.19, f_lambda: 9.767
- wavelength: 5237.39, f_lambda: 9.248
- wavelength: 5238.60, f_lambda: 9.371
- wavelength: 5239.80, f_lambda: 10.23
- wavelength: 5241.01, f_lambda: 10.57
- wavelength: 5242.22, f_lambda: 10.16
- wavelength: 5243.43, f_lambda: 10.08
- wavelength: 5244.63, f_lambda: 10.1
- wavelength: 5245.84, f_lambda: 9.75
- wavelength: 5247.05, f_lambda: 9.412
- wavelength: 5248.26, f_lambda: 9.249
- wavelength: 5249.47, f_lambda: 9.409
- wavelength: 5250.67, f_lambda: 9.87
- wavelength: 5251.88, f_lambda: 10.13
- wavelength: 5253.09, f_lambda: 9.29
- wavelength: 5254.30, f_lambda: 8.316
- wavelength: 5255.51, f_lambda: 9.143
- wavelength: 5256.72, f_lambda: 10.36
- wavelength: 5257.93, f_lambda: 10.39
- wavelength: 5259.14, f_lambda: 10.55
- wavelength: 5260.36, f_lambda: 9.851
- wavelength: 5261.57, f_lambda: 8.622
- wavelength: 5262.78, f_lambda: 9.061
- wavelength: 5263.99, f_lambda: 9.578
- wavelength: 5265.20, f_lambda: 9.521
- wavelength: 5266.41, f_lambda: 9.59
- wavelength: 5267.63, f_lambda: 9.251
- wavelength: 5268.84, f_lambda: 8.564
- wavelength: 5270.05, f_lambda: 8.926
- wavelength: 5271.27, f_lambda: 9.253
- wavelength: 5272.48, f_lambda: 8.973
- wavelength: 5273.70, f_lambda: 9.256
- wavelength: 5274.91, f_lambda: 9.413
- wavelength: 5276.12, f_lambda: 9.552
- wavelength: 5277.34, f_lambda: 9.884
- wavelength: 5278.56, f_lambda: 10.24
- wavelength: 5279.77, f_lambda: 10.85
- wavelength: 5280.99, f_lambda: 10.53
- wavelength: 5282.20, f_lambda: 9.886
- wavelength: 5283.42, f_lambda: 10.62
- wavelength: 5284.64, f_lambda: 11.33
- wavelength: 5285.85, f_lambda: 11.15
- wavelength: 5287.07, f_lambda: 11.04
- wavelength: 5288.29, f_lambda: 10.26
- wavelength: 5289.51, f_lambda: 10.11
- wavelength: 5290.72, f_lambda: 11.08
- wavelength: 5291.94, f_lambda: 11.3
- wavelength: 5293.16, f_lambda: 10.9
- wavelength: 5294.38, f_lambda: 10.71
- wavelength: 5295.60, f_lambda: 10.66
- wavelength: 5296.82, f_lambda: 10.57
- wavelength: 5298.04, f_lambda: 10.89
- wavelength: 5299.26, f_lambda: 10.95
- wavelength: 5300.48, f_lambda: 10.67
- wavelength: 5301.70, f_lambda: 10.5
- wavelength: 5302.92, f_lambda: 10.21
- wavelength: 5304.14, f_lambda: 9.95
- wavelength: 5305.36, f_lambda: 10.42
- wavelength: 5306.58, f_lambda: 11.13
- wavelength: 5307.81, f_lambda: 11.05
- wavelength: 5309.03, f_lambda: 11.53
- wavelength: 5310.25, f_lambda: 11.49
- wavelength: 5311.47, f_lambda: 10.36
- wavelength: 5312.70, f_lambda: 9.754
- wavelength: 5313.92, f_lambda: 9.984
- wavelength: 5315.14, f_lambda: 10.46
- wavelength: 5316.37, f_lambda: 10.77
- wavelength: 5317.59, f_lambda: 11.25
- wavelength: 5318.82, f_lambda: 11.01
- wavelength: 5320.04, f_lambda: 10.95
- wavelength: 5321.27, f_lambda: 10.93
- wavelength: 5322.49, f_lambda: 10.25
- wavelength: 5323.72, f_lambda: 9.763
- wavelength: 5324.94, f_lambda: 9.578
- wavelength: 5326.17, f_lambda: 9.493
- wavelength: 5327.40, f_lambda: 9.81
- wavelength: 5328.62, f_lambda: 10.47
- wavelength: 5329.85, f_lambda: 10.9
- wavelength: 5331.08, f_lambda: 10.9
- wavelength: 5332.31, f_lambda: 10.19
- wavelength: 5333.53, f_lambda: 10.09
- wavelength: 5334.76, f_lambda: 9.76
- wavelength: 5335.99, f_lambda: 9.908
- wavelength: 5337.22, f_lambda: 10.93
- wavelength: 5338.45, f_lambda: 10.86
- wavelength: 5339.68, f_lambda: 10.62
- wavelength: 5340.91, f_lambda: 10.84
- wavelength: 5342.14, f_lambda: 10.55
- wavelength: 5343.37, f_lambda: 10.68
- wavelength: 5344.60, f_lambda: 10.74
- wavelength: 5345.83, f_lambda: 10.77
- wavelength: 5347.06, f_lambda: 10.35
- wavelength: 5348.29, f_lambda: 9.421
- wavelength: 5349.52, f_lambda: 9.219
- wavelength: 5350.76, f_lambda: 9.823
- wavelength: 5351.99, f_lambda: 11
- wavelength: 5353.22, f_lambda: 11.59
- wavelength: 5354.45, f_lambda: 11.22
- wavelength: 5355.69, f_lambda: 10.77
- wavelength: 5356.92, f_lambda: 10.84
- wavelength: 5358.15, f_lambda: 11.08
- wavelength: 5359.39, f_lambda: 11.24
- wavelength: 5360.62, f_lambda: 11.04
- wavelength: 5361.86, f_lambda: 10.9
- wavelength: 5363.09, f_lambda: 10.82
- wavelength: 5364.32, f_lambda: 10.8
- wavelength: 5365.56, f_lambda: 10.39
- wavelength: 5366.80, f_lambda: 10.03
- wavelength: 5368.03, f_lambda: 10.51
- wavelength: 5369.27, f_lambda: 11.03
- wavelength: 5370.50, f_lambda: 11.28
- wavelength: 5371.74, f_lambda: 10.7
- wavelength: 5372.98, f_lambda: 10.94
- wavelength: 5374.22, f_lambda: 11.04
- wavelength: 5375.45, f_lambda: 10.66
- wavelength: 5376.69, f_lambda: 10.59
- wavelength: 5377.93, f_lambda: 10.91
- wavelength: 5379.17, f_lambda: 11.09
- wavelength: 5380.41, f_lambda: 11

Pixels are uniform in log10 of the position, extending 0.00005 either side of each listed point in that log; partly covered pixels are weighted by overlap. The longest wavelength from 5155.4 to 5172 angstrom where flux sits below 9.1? 5171.48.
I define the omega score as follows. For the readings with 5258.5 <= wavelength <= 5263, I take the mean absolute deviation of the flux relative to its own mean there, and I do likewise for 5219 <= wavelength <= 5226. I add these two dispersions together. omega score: 1.1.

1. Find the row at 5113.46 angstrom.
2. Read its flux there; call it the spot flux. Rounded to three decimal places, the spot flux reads 9.940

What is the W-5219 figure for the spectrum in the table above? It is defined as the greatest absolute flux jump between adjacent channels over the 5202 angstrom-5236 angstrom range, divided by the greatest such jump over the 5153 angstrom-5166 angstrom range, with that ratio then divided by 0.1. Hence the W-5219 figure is 12.3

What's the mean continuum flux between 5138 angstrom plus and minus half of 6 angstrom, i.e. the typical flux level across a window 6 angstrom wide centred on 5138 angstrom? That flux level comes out 9.4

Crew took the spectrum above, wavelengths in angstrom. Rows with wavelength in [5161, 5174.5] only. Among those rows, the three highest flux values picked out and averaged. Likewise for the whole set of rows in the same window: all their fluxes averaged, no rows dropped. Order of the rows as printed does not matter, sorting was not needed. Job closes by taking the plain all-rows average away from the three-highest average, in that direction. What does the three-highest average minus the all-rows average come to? 1.1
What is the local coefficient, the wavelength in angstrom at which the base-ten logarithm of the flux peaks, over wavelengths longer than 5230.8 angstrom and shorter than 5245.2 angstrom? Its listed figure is 5241.01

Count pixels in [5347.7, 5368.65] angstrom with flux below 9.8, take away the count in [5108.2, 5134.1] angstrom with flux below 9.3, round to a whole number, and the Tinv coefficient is -11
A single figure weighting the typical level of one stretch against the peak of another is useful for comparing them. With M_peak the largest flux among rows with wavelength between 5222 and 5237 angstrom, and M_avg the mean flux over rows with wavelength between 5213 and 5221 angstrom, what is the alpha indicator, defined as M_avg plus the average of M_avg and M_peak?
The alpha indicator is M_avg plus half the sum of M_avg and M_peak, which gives 20.0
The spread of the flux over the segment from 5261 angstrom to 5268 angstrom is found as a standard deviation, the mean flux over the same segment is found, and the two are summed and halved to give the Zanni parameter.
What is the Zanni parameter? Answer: 4.8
